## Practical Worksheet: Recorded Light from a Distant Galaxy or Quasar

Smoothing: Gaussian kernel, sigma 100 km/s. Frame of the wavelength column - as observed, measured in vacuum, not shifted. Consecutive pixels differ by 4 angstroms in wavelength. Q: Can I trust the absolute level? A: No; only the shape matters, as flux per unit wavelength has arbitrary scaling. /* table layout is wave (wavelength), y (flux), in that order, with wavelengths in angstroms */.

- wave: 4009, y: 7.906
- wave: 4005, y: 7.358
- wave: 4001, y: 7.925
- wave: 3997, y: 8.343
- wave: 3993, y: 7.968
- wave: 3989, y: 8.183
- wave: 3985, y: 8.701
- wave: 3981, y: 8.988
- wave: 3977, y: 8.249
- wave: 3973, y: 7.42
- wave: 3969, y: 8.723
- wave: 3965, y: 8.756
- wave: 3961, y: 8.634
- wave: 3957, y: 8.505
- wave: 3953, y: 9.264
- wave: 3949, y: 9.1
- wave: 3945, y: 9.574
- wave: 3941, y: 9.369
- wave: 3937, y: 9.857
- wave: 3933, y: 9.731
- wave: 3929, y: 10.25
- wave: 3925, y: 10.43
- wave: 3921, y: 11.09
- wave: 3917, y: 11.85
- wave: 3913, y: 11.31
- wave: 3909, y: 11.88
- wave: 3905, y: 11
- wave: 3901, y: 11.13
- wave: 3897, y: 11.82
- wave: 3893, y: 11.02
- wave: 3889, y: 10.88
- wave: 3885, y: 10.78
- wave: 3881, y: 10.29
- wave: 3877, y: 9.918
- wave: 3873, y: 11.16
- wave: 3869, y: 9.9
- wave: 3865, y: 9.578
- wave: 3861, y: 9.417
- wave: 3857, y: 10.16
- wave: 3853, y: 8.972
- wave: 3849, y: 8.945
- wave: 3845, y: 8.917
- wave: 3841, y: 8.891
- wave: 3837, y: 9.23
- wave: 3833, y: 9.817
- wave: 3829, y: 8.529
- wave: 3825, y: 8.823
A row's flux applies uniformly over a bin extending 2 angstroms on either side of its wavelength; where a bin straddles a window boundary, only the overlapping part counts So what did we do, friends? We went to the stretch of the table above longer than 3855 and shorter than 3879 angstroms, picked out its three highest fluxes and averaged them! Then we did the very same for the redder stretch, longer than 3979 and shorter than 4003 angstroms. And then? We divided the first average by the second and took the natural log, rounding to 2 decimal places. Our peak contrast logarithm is 0.18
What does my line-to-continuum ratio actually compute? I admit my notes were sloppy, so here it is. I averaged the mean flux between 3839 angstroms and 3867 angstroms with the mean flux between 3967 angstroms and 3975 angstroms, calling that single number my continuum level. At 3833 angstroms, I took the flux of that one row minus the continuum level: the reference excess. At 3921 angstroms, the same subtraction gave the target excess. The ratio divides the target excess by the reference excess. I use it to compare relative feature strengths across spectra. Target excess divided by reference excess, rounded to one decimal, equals 2.1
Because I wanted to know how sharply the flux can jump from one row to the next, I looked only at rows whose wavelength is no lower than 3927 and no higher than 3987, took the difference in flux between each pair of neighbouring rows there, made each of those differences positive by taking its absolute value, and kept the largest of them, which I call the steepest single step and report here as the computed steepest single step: 1.30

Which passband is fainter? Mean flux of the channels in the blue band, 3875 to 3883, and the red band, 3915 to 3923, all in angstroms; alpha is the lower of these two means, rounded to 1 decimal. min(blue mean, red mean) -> 10.1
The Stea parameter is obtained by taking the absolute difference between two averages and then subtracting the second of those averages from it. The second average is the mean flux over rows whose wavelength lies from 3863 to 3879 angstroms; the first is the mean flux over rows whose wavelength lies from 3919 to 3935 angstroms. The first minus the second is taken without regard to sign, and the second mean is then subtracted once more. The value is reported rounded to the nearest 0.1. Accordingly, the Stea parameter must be -9.9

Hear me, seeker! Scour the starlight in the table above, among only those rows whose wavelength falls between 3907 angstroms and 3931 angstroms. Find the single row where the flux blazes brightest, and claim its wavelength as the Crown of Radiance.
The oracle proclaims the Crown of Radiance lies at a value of 3909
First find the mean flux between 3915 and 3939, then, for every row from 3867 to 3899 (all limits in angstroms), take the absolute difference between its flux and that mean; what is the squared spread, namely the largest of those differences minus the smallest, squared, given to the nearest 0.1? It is 1.1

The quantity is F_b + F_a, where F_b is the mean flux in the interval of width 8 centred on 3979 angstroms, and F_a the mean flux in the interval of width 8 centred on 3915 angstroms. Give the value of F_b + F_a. 20.2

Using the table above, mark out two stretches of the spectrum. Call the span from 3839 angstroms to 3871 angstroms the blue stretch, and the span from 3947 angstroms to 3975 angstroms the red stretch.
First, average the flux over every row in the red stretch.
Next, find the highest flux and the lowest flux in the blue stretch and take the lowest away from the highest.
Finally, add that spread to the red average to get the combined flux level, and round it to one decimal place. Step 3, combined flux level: 9.9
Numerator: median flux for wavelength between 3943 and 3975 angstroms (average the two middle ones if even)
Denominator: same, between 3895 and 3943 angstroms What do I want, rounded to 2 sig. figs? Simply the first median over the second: 0.79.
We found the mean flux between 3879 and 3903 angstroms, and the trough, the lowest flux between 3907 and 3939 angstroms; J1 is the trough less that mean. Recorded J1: -1.3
